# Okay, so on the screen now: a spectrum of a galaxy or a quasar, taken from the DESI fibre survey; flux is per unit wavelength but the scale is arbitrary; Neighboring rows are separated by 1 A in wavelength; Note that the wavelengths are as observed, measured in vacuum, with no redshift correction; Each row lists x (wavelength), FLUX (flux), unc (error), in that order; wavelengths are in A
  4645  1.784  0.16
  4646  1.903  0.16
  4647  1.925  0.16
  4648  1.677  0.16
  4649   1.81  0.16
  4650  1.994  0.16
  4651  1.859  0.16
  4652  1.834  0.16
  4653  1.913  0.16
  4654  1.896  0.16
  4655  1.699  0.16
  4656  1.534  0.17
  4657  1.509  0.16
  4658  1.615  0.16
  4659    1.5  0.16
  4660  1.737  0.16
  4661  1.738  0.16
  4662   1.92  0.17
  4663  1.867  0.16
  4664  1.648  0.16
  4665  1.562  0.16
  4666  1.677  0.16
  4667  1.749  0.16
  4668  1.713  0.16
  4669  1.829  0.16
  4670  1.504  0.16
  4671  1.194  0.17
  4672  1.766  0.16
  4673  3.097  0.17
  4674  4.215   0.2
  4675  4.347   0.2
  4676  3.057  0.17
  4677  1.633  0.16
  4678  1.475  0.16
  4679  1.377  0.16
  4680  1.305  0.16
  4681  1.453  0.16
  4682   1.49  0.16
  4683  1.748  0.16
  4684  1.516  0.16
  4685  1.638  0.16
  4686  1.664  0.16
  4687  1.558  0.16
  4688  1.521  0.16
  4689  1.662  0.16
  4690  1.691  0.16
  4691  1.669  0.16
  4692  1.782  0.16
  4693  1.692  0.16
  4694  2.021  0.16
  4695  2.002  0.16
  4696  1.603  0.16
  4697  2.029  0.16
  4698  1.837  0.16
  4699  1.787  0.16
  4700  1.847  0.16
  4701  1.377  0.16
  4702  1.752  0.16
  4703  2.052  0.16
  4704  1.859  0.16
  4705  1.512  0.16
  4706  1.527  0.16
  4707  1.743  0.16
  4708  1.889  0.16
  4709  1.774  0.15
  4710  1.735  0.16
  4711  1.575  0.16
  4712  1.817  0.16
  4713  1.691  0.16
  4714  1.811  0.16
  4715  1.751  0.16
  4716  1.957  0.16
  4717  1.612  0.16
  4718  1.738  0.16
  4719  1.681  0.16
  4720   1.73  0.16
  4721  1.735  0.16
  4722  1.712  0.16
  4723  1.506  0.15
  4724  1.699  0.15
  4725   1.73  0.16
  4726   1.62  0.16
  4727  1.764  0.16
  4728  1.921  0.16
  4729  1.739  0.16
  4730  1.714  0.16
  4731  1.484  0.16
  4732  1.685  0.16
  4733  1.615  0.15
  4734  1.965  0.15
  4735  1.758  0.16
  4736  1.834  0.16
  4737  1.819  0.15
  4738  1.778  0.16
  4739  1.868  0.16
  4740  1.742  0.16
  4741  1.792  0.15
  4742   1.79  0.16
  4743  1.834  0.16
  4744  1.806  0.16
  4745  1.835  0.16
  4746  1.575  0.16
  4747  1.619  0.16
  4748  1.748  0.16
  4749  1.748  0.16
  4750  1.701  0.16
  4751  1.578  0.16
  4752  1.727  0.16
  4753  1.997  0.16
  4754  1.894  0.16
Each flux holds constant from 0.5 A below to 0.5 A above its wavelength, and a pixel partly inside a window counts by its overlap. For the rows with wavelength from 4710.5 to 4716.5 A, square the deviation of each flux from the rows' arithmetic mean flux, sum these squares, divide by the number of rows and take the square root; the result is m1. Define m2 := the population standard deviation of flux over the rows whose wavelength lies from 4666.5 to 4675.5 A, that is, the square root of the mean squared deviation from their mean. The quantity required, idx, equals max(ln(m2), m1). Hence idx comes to 0.120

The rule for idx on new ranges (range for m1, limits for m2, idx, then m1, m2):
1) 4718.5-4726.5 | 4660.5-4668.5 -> 0.073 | 0.07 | 0.11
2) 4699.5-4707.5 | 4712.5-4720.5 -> 0.207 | 0.21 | 0.10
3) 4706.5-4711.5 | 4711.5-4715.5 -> 0.101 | 0.10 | 0.05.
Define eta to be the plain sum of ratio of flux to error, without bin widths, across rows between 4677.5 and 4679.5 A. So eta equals 17.8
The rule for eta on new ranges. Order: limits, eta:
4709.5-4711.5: 20.7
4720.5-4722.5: 21.5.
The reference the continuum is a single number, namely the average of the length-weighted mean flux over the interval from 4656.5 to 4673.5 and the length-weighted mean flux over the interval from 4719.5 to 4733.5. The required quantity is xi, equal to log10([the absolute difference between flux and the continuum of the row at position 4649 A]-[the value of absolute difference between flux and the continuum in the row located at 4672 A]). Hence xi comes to -1.36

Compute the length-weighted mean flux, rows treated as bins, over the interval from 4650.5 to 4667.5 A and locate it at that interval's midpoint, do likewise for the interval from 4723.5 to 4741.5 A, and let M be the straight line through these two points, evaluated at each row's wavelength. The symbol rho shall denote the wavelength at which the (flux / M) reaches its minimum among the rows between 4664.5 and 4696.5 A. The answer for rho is 4671 A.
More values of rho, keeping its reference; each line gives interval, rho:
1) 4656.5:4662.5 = 4659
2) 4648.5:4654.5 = 4649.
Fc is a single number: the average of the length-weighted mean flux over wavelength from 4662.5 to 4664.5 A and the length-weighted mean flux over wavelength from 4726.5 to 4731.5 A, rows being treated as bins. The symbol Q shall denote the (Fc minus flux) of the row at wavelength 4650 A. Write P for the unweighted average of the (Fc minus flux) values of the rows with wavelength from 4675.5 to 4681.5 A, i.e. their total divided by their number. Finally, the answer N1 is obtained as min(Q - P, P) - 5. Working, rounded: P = 0.02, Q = -0.25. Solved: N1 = -5.28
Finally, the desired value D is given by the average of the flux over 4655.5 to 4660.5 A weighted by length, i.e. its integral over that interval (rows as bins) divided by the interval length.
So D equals 1.58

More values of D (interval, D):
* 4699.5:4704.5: 1.78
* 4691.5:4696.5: 1.82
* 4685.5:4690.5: 1.62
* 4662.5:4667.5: 1.70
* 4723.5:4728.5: 1.75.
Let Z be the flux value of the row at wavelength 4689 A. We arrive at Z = 1.662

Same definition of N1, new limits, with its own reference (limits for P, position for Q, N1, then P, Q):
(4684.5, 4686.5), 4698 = -5.19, 0.09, -0.10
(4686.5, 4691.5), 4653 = -5.29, 0.12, -0.17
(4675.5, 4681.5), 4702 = -5.04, 0.02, -0.01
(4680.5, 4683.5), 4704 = -5.30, 0.18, -0.12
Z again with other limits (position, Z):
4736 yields 1.834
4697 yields 2.029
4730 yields 1.714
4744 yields 1.806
